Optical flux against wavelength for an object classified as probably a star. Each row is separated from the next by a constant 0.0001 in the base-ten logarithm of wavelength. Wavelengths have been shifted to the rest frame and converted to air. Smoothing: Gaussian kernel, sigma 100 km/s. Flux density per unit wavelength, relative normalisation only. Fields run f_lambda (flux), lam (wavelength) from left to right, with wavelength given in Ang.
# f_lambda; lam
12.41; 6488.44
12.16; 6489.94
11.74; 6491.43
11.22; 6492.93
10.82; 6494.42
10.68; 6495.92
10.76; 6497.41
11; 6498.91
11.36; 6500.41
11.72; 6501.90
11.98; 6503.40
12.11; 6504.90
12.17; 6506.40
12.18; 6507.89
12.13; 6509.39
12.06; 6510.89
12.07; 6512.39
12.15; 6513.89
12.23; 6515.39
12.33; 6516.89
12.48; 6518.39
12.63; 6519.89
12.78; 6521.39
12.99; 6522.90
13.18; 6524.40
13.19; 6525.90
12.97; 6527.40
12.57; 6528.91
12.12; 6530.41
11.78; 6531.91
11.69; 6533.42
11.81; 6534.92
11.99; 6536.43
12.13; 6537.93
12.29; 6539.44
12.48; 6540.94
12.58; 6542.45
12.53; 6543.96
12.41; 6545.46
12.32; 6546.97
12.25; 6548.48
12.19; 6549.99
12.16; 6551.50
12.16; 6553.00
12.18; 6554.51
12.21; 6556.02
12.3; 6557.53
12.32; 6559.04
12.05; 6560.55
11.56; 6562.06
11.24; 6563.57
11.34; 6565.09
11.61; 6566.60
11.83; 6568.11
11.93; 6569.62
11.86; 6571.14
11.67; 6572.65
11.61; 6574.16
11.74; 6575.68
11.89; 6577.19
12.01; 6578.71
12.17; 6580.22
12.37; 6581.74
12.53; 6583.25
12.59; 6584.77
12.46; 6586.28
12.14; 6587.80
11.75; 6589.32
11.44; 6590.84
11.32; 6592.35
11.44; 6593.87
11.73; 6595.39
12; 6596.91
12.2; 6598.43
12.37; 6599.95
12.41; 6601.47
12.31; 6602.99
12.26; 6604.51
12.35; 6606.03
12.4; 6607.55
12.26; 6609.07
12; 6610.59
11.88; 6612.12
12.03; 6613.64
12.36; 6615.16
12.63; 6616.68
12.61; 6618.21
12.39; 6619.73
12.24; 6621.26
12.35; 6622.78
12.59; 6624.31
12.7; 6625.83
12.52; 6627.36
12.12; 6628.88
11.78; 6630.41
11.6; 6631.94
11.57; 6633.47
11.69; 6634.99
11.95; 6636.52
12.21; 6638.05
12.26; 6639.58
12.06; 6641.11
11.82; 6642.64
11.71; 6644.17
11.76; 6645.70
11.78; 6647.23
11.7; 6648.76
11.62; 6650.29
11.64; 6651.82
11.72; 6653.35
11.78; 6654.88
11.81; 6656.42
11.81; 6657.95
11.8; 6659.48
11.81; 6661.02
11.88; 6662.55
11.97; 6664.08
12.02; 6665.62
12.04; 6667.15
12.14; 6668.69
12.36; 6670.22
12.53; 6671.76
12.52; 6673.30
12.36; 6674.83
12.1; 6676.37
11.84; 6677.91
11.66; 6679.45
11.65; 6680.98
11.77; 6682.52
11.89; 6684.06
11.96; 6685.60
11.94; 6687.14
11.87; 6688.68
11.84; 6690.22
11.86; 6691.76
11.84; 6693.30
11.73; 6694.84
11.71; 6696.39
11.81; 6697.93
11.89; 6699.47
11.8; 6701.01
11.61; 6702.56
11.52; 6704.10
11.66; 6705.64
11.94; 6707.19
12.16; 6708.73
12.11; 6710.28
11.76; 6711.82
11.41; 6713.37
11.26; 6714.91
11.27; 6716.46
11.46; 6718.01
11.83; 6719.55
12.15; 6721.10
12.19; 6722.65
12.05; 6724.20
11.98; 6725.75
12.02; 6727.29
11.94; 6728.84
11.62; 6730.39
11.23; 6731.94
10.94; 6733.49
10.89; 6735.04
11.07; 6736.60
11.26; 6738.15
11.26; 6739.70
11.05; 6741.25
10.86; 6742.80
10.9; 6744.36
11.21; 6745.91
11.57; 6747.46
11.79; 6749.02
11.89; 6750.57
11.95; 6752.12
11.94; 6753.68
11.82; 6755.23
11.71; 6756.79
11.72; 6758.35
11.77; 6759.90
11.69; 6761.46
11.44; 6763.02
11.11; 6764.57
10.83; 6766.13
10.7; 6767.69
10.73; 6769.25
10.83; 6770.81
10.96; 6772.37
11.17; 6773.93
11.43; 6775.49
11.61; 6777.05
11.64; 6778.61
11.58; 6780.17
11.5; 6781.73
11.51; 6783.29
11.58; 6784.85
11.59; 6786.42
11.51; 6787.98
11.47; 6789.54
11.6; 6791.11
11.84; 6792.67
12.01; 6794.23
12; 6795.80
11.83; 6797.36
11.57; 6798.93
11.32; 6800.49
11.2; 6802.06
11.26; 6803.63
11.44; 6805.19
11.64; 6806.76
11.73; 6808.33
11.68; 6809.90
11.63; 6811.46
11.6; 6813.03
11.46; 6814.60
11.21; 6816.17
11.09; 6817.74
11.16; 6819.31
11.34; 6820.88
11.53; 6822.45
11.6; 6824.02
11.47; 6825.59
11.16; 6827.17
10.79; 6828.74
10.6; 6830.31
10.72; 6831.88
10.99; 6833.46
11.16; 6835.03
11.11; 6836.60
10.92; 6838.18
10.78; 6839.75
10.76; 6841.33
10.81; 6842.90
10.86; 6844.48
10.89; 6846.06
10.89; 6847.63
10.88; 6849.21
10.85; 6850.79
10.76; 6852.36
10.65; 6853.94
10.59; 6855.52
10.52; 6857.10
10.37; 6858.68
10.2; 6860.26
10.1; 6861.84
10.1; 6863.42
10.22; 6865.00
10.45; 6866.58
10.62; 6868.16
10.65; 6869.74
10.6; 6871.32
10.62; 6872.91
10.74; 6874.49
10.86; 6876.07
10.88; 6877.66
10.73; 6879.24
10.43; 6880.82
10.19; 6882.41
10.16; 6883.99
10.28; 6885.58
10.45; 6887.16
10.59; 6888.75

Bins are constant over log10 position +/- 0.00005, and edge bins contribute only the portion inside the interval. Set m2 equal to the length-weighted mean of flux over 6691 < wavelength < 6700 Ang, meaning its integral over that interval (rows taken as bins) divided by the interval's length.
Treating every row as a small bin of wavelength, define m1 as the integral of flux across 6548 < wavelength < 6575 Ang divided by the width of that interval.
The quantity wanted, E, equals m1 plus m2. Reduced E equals 23.7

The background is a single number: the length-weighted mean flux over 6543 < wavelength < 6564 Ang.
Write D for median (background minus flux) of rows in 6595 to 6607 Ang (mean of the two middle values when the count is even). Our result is -0.1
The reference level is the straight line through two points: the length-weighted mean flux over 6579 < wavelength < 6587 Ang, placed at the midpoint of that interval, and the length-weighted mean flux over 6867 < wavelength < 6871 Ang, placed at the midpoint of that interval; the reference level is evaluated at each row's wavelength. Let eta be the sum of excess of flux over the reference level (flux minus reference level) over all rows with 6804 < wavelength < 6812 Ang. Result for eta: 3.1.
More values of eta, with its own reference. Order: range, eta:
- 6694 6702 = 0.5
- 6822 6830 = 2.1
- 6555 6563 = -2.4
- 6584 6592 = -1.5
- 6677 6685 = -0.2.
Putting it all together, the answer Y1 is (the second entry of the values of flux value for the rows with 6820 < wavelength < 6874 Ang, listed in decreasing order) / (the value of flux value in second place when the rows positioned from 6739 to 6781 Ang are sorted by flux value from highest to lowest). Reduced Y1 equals 0.966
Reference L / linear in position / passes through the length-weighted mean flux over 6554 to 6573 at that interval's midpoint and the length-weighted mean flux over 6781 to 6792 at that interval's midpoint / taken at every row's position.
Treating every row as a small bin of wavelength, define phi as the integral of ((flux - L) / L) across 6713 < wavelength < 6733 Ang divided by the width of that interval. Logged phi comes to 0.01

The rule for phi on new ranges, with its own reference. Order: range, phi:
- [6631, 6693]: 0.02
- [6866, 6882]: -0.07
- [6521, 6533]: 0.06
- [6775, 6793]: 0.00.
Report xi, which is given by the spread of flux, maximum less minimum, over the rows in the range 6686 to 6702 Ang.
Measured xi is 0.2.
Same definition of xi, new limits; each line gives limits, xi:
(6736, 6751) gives 1.0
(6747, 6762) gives 0.4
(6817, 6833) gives 1.0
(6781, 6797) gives 0.5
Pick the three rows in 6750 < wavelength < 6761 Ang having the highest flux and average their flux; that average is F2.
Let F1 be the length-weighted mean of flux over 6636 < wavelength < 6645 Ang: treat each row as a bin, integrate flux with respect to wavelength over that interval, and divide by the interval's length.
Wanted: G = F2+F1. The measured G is 23.9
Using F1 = 12.0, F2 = 11.9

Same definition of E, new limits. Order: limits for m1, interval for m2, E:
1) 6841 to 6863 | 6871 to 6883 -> 21.3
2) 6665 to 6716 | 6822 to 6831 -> 23.1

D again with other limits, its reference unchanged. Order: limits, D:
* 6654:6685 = 0.3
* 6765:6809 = 0.6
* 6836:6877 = 1.5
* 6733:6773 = 0.9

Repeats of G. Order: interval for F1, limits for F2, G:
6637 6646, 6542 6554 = 24.5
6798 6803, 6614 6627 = 24.0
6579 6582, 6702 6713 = 24.3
